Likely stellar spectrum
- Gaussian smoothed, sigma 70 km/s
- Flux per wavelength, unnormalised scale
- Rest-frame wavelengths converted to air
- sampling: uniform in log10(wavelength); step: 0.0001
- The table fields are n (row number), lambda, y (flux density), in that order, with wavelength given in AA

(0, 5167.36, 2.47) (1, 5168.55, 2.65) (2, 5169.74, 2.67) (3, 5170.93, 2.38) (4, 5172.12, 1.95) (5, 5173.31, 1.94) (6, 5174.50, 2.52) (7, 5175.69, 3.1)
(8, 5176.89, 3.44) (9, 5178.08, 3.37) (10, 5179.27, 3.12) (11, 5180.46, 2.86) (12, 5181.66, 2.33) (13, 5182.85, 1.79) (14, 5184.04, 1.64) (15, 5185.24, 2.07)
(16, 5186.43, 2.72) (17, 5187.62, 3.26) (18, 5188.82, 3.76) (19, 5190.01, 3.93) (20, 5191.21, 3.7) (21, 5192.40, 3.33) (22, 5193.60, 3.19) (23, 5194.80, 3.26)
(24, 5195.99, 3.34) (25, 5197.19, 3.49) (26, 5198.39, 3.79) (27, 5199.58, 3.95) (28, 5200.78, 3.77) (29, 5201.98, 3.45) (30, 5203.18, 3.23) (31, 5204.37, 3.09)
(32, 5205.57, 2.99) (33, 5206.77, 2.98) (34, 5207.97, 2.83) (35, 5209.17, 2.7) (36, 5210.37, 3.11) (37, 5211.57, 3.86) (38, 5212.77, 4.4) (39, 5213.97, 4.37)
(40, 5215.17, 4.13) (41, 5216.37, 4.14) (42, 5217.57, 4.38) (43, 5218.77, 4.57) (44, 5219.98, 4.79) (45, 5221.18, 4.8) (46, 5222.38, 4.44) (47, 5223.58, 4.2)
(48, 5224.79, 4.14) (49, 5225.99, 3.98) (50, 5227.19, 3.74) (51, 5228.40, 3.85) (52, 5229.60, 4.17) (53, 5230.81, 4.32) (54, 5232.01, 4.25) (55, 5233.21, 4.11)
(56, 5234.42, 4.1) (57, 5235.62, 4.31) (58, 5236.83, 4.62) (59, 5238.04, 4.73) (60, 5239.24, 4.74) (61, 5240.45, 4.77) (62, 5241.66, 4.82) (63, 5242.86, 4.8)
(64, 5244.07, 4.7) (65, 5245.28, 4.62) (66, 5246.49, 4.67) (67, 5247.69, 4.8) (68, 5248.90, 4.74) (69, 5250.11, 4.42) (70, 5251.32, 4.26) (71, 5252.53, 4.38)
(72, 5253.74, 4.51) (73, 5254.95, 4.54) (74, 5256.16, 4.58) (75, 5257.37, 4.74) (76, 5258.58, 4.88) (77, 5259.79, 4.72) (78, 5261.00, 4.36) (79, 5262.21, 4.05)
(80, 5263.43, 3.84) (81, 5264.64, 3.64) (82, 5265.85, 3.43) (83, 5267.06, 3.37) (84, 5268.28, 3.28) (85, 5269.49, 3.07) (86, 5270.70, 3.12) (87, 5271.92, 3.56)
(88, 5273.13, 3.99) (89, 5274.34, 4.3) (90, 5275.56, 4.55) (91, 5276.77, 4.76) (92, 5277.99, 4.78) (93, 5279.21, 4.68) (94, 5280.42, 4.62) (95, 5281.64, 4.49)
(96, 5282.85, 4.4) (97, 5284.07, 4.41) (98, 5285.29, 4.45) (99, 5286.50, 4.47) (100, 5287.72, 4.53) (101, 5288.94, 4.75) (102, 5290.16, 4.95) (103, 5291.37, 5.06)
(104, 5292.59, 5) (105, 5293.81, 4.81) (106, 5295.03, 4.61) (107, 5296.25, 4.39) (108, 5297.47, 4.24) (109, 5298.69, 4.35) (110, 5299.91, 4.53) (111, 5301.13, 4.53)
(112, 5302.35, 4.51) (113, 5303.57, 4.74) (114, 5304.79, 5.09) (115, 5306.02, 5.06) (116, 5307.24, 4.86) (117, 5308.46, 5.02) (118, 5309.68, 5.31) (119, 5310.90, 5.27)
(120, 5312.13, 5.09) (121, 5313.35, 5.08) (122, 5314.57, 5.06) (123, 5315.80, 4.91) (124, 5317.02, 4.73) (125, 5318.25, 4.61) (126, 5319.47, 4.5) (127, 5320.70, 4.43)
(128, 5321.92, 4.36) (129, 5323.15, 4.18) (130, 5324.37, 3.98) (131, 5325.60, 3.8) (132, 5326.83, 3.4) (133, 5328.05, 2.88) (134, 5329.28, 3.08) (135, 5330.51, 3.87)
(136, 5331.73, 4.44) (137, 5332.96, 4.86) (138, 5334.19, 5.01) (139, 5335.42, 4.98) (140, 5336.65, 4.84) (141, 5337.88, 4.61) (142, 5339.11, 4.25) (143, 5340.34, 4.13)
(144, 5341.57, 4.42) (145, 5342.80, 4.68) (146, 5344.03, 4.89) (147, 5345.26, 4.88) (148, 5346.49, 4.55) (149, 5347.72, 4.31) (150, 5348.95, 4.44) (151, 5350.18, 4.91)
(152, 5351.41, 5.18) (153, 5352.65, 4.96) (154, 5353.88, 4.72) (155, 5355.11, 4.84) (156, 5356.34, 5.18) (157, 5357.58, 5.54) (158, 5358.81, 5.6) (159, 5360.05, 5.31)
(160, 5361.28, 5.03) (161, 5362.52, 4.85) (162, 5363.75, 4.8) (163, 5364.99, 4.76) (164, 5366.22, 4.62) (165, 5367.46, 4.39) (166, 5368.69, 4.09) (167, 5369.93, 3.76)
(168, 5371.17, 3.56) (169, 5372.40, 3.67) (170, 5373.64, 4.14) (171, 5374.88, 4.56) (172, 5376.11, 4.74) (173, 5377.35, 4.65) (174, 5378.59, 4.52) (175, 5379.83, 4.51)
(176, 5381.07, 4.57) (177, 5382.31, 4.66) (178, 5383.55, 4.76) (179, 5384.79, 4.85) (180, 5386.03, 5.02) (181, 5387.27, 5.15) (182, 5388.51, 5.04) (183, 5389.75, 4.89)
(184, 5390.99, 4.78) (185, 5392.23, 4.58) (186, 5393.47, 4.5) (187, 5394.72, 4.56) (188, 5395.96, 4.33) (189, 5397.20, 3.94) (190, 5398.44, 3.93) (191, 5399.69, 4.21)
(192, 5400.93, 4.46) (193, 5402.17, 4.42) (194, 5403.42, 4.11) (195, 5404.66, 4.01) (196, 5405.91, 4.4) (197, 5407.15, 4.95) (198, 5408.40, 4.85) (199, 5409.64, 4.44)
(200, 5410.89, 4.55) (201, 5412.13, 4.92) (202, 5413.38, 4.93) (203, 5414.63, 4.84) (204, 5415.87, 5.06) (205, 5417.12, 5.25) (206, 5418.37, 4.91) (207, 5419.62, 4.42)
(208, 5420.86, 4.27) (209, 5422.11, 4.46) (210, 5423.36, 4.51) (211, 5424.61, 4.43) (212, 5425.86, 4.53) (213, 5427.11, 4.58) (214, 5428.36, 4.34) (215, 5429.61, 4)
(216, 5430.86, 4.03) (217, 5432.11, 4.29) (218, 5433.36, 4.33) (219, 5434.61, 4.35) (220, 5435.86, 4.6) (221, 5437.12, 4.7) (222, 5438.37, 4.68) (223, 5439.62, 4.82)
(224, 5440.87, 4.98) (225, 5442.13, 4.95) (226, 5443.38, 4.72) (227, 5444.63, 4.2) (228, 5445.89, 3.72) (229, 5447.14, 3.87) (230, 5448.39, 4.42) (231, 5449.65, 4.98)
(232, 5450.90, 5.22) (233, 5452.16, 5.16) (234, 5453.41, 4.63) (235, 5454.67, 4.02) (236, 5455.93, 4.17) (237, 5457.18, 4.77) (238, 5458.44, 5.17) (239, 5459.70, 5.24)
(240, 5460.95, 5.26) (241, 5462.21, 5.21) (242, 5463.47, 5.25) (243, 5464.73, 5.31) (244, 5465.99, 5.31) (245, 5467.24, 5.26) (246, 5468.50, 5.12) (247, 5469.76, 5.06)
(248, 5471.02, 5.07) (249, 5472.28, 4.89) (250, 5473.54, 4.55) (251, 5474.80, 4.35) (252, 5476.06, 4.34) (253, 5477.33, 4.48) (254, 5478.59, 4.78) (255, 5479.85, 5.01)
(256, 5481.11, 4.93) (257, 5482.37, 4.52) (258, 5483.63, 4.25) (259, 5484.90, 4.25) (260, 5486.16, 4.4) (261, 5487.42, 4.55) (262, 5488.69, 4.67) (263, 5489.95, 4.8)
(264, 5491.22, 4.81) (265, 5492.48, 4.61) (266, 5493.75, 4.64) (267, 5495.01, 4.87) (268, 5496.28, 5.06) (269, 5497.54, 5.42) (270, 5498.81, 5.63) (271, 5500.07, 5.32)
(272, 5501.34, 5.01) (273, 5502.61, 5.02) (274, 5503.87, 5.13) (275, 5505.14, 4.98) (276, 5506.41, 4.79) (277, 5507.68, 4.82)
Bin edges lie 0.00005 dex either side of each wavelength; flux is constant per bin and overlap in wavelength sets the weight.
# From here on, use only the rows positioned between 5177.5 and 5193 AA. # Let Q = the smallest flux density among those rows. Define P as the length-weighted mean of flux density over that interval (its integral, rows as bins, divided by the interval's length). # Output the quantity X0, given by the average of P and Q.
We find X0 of 2.3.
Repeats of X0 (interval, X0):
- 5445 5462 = 4.2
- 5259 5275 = 3.4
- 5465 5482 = 4.6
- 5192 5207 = 3.2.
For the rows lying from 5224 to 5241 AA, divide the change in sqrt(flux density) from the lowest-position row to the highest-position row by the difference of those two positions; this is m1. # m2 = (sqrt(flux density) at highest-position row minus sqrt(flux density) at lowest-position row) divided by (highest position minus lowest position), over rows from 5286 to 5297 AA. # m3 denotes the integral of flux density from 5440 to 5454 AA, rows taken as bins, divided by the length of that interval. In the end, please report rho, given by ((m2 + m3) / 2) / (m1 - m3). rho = -0.501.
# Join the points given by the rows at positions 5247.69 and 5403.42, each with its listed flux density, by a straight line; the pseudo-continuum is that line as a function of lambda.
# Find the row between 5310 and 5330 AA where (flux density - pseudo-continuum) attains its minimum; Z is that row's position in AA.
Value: 5328.05 AA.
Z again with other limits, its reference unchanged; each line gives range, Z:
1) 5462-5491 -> 5483.63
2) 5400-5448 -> 5445.89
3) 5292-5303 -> 5297.47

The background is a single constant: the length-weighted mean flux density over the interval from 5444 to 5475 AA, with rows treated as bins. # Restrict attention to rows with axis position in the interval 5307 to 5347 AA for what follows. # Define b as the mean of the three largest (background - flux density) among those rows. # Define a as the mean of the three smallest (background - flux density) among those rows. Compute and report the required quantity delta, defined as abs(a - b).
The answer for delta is 2.1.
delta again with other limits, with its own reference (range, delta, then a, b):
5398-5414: 0.9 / -0.12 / 0.8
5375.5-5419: 1.2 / -0.34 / 0.9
